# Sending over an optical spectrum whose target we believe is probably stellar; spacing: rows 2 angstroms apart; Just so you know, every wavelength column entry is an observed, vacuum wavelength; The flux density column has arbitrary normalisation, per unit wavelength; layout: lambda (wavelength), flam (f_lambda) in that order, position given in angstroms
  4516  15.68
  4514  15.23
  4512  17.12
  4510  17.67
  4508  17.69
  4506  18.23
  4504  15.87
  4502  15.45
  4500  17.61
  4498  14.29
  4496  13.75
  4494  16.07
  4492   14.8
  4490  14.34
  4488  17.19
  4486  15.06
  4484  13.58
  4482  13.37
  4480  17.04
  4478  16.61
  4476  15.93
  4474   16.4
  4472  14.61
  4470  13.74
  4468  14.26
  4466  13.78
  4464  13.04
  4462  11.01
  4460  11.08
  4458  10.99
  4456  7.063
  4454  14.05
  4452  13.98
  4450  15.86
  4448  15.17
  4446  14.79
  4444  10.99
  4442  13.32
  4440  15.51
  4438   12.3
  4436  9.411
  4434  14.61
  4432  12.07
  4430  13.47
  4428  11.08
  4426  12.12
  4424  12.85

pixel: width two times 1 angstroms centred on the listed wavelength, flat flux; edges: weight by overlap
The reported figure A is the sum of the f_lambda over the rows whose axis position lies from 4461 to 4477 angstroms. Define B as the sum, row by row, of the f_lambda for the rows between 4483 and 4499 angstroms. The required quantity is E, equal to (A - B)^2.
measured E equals 40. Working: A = 113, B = 119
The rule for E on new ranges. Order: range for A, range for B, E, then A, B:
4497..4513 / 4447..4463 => 1206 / 134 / 99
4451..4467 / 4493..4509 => 1154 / 95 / 129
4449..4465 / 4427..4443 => 22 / 97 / 102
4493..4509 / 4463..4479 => 112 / 129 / 118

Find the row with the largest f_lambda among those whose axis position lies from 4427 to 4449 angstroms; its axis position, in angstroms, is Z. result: 4440 angstroms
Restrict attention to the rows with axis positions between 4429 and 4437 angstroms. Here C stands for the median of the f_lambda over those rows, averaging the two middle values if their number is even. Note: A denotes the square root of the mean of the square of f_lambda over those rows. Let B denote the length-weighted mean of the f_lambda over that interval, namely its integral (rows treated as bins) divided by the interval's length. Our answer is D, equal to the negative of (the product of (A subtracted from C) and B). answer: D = -3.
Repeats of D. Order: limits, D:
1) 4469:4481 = -6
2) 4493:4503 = 1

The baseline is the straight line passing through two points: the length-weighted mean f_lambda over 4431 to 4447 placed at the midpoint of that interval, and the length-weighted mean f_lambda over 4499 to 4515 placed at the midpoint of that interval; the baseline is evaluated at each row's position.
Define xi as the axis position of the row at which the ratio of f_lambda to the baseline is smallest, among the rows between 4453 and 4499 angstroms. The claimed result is 4456 angstroms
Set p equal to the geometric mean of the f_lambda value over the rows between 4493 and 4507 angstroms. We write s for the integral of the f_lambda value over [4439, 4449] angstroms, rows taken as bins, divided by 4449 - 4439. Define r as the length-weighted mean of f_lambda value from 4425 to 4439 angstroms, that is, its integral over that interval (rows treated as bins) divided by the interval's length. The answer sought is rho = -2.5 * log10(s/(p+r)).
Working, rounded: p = 16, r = 12.2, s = 14.0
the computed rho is 0.755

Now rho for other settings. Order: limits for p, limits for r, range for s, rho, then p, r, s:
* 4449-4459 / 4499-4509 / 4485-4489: 0.634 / 12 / 17.0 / 16.1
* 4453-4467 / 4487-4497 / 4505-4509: 0.425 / 11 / 15.2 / 18.0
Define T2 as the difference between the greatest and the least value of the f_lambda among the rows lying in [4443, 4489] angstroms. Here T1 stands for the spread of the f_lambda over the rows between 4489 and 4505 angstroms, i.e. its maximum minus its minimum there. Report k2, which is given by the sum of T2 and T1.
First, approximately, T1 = 4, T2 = 10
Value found 14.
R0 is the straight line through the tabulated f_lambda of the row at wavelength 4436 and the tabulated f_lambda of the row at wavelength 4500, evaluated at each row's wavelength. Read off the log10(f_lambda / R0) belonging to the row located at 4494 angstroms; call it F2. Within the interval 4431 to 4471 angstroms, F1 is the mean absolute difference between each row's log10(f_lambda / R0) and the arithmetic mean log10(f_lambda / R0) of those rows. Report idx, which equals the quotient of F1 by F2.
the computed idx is -4.1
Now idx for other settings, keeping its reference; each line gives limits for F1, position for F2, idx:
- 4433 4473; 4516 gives -0.8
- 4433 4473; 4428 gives 0.7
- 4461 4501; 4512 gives -0.8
